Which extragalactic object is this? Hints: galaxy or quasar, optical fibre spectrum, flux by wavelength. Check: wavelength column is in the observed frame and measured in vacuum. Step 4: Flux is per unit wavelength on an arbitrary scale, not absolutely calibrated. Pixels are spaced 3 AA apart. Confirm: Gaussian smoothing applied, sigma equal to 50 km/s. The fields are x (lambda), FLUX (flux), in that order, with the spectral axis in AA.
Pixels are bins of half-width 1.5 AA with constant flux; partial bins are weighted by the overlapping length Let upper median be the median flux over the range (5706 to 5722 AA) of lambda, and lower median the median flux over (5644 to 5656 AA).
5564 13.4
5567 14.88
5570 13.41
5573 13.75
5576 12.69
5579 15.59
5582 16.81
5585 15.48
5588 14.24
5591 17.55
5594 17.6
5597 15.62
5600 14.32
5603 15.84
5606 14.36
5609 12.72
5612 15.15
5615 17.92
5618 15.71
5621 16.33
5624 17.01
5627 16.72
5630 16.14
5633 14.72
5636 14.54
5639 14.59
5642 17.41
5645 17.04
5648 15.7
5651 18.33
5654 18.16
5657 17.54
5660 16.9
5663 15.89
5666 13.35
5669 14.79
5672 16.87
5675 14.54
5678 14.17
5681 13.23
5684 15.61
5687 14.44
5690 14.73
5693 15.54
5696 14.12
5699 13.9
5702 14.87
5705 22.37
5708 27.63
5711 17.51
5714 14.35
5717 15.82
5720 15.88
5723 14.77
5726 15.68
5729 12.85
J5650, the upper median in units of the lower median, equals 0.90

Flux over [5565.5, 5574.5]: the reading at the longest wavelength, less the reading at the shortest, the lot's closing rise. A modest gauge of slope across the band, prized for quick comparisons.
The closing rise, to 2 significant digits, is -1.1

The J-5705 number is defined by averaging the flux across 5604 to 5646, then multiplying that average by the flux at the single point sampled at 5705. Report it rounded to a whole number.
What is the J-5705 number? 352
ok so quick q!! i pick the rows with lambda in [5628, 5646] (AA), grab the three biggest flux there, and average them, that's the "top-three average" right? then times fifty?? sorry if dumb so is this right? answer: 843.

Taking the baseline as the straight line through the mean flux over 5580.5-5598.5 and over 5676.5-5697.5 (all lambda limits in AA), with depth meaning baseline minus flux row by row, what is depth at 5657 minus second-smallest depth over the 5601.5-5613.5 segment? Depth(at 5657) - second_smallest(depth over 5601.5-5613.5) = -3.2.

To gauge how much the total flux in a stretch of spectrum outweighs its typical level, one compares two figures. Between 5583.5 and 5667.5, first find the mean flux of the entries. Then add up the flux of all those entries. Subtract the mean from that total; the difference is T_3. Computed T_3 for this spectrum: 431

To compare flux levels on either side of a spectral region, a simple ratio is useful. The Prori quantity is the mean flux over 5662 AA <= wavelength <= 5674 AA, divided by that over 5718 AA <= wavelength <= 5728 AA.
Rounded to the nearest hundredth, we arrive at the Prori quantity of 0.99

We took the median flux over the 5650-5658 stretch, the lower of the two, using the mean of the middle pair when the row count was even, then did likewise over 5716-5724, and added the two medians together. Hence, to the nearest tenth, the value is 34.0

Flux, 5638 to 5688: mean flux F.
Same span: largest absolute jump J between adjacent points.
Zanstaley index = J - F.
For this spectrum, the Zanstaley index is -13.0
